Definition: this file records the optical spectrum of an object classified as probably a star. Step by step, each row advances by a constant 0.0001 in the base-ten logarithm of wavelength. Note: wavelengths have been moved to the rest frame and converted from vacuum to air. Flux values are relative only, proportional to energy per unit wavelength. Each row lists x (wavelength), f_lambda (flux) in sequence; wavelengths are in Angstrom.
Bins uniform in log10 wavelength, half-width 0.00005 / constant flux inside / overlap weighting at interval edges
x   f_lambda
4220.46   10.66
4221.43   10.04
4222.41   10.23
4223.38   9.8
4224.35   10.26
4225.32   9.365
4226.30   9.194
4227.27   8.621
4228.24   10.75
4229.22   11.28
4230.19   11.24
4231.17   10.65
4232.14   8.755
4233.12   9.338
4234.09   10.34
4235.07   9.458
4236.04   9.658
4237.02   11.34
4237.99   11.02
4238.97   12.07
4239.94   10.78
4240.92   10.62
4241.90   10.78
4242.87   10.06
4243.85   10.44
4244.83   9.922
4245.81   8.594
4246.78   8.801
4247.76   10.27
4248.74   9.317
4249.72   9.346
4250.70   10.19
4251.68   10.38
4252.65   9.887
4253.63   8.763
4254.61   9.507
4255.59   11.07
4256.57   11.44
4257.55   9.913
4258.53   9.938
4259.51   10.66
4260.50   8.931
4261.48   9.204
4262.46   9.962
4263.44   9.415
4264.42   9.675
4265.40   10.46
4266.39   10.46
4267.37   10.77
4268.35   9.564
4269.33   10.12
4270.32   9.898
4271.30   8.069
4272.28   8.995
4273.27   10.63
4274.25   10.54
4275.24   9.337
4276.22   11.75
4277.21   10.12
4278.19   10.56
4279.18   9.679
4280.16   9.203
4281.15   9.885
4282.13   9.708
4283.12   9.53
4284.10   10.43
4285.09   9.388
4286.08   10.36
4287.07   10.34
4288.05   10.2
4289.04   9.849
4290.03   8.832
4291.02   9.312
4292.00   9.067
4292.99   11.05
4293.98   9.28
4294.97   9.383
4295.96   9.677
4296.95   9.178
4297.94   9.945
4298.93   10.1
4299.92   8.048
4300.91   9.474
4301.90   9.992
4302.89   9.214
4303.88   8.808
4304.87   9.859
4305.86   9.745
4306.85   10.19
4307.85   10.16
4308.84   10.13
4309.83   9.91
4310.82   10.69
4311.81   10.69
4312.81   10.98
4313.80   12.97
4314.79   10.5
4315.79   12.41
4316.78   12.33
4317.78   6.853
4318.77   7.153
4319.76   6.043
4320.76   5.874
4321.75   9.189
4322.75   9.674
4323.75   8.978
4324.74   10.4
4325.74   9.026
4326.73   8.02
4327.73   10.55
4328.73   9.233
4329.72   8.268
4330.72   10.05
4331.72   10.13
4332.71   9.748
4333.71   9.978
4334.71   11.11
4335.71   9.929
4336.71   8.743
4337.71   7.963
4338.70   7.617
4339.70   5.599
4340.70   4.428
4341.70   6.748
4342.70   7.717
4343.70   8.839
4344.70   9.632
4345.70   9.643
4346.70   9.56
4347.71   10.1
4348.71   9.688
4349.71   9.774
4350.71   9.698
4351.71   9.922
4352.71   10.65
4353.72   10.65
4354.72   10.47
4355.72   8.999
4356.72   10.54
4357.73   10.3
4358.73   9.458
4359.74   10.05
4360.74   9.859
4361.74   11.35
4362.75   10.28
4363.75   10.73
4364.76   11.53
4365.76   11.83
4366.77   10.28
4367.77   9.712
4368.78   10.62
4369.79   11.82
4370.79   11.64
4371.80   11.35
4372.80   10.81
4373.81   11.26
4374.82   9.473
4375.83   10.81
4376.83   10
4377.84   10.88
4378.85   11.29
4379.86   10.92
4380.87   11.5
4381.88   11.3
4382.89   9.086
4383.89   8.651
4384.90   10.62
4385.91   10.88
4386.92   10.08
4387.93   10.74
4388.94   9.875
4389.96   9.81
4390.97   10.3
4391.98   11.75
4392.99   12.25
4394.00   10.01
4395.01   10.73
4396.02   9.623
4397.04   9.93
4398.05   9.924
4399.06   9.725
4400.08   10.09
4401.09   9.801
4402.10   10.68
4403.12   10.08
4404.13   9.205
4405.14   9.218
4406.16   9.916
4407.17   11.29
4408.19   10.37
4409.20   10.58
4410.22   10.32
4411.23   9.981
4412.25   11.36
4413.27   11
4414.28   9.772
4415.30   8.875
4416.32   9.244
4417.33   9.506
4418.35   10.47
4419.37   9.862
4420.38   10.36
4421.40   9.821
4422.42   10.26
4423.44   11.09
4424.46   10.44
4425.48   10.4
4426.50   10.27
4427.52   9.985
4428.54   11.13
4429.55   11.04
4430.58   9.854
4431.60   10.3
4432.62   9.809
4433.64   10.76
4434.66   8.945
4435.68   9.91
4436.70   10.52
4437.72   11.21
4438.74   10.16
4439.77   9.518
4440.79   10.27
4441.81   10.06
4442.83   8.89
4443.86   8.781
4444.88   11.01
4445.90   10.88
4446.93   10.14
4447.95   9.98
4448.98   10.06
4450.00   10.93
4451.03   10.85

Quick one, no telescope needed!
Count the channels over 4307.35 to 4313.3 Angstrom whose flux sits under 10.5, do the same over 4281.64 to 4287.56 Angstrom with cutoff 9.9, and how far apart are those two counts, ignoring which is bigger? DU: 0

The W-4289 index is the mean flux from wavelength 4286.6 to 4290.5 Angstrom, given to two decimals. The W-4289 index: 9.81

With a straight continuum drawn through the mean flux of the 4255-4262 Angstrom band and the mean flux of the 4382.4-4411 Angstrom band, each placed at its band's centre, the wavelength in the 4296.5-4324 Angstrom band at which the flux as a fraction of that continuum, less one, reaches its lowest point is 4320.76 Angstrom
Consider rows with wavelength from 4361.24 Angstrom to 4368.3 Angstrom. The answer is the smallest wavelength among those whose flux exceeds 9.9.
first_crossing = 4361.74 Angstrom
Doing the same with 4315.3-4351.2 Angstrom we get 4315.79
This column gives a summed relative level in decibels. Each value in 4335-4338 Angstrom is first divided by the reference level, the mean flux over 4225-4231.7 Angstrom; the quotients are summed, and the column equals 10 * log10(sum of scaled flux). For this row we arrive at 4.2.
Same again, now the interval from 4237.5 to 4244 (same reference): 8.7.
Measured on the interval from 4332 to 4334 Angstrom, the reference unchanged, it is 2.9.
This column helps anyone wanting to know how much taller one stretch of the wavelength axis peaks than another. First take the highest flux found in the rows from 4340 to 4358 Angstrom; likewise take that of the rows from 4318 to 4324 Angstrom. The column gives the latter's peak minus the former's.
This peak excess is -1.0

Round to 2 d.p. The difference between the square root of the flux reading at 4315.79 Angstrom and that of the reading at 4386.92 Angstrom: 0.35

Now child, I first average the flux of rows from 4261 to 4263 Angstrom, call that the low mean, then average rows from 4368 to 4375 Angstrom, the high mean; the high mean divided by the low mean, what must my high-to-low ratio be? 1.15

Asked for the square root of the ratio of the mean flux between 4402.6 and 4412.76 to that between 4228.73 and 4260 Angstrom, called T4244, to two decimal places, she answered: 1.00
